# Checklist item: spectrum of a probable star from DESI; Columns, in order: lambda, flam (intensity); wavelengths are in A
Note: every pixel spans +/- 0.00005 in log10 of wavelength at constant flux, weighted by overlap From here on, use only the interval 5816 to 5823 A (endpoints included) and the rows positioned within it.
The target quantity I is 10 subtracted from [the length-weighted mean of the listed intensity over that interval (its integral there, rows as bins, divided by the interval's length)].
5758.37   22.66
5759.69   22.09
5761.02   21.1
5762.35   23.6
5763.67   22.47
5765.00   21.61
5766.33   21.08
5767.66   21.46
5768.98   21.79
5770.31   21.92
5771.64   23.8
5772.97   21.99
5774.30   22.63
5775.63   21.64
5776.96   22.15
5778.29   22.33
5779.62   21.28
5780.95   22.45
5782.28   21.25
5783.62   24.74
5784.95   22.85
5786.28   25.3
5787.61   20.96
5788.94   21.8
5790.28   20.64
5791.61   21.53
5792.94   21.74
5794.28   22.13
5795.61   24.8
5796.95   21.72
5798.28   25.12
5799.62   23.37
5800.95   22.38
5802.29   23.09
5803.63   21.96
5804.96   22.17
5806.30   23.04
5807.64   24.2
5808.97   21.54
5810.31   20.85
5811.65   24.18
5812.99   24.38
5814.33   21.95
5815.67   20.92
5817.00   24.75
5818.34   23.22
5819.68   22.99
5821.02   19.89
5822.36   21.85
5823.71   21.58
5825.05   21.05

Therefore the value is 12.5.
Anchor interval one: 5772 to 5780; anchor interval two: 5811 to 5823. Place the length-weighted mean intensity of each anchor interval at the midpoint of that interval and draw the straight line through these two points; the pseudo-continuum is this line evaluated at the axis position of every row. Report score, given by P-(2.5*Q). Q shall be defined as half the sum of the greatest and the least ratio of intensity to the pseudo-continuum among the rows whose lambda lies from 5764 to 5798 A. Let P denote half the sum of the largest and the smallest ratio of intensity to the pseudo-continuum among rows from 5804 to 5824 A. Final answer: -1.60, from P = 0.98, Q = 1.03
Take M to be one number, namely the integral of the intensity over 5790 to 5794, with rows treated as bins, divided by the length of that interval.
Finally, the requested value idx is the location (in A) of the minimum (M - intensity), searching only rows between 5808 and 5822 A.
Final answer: 5817.00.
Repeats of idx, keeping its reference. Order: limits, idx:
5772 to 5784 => 5783.62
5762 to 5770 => 5762.35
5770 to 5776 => 5771.64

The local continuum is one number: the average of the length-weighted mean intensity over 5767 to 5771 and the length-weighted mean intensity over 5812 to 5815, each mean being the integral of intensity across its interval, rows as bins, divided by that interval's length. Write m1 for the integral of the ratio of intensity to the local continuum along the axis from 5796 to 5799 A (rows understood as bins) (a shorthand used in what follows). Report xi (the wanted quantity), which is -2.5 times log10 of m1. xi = -1.24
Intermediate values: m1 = 3.13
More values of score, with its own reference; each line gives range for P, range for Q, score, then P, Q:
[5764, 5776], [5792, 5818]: -1.53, 1.02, 1.02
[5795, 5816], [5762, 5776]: -1.53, 1.02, 1.02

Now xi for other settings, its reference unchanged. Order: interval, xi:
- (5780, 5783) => -1.16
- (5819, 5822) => -1.14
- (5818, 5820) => -0.78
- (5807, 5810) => -1.20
